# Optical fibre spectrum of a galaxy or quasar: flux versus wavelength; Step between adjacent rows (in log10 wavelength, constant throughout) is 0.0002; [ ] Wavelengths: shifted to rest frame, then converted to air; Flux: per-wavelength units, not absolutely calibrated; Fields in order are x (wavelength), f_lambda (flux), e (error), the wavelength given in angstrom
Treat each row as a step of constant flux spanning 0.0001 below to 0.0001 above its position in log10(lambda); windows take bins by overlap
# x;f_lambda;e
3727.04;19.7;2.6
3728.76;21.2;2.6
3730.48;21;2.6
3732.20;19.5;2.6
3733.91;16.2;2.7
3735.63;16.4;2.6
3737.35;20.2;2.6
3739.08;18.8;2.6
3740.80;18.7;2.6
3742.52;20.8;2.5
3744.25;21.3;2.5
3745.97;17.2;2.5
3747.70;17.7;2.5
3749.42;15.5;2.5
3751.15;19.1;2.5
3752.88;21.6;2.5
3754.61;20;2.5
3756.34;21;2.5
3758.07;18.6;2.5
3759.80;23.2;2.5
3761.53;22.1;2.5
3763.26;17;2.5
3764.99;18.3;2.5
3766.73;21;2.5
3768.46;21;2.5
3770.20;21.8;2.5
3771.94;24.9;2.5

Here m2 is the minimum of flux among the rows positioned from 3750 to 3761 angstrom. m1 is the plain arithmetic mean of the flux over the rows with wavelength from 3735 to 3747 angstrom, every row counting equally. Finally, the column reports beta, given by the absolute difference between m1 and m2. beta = 0.5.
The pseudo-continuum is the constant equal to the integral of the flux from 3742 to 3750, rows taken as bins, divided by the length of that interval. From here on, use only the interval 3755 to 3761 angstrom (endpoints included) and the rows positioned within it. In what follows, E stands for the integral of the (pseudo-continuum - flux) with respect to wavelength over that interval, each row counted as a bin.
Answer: -15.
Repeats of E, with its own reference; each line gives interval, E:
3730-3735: -1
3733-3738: 5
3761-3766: -2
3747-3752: 5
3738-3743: -4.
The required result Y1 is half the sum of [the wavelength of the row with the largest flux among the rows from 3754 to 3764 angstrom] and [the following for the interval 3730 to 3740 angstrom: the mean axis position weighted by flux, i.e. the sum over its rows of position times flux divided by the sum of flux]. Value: 3747.3 angstrom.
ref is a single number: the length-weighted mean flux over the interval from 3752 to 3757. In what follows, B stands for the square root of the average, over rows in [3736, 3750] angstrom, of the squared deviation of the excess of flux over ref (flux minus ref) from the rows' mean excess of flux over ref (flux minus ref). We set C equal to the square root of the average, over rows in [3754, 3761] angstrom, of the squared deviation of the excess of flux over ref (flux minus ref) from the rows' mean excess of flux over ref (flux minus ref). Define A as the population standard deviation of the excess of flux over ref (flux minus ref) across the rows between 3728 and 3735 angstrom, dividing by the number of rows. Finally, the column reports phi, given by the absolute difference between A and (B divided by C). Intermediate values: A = 2.00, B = 1.83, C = 1.68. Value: 0.9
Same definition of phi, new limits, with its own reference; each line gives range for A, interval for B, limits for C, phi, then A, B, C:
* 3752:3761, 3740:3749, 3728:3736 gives 0.8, 1.54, 1.64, 2.17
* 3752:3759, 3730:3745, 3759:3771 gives 0.3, 1.14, 1.78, 2.04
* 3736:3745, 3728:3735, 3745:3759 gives 0.0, 1.05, 2.00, 1.90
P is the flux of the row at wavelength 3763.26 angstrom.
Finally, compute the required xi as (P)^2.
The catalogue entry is 289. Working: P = 17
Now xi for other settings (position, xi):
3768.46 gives 441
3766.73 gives 441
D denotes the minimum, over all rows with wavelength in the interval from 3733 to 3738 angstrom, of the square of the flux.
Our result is 262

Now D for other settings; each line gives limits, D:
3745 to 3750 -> 240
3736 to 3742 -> 350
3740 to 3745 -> 350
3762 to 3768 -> 289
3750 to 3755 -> 365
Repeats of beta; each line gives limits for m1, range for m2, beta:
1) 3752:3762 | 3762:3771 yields 4.1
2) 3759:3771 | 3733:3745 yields 4.4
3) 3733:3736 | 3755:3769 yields 0.7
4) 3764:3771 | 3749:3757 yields 5.0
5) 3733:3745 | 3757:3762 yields 0.3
